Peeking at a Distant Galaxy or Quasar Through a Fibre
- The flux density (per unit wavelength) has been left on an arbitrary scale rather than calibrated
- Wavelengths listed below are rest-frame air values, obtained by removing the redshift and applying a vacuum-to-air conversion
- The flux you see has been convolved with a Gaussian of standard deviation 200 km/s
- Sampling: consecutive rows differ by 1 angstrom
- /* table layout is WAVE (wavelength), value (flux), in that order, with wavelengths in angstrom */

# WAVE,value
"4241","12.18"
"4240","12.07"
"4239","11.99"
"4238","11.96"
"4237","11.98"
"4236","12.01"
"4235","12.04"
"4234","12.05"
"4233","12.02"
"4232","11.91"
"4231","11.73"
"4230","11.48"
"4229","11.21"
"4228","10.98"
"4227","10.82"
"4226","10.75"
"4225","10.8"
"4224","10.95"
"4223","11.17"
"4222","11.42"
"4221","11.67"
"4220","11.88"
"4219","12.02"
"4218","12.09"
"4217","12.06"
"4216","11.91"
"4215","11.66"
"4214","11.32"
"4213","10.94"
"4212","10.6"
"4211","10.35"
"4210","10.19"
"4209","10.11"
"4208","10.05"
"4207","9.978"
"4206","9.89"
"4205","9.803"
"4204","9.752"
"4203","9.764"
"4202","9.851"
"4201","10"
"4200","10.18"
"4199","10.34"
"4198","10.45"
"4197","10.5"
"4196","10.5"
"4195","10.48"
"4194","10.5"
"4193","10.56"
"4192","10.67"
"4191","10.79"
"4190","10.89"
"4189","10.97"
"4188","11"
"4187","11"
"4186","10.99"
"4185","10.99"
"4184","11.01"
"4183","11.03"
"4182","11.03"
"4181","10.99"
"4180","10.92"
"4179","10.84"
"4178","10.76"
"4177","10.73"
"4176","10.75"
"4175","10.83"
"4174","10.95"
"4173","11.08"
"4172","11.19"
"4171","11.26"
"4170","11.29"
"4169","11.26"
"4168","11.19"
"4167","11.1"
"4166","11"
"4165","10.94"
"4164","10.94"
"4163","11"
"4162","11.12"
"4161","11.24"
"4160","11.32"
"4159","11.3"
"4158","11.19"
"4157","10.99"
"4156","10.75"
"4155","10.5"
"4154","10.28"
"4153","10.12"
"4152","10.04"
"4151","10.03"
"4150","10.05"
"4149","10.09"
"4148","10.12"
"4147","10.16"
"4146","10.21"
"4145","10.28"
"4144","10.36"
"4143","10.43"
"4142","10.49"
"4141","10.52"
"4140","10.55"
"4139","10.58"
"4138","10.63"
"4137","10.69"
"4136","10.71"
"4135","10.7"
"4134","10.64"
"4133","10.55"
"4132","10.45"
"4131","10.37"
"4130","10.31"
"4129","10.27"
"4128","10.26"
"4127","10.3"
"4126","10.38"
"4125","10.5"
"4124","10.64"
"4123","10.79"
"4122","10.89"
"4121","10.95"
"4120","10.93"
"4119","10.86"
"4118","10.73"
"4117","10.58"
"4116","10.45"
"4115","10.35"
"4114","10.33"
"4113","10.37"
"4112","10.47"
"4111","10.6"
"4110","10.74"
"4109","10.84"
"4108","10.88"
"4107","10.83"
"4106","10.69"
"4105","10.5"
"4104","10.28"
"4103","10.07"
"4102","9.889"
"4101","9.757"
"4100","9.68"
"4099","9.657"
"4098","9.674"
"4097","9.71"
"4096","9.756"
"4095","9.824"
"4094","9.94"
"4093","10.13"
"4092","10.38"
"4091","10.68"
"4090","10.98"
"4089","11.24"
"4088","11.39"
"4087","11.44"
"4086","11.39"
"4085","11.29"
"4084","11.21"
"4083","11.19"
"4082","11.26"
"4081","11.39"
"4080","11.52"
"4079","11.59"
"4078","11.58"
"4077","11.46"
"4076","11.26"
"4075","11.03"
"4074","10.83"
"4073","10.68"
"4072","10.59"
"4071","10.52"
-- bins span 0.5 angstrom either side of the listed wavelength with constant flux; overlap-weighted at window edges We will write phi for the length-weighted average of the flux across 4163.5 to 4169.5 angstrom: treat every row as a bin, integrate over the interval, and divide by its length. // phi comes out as 11.1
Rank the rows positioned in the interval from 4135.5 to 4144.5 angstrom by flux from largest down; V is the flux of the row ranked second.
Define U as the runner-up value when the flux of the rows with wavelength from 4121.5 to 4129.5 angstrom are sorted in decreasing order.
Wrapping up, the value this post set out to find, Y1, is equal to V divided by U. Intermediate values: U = 10.79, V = 10.69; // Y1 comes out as 0.99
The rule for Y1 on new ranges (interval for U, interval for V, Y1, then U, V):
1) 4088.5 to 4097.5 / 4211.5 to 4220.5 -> 1.10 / 10.98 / 12.06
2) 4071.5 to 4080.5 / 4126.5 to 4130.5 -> 0.89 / 11.58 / 10.3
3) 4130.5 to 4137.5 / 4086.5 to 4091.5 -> 1.06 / 10.7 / 11.39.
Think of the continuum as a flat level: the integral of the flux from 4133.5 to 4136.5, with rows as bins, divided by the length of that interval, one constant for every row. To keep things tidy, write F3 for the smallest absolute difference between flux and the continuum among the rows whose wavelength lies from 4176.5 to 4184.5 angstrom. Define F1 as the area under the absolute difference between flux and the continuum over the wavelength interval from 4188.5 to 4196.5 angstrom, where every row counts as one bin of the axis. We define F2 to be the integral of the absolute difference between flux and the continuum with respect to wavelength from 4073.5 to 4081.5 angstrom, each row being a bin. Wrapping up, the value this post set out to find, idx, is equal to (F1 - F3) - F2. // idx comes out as -3.9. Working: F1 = 1.3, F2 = 5.2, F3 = 0.05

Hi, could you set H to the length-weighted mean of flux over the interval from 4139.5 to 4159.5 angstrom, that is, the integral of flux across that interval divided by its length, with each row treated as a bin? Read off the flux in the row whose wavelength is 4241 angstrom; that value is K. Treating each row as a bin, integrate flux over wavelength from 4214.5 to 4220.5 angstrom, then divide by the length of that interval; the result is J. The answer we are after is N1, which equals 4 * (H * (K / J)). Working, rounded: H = 10.4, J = 11.9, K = 12.18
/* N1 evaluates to 43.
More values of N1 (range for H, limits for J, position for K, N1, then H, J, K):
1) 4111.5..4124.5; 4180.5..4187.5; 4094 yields 38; 10.6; 11.0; 9.94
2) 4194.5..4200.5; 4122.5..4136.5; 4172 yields 44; 10.4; 10.5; 11.19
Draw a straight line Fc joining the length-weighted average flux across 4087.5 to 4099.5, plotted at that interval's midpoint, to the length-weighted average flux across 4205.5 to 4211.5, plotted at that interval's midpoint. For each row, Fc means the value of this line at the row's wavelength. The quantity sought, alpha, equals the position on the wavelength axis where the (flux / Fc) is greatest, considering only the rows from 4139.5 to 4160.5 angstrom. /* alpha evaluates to 4160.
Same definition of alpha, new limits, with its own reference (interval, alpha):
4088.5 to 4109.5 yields 4089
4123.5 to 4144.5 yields 4136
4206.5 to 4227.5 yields 4218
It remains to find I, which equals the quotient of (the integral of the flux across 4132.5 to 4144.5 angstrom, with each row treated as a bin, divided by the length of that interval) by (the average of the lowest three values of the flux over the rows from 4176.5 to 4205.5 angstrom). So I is 1.082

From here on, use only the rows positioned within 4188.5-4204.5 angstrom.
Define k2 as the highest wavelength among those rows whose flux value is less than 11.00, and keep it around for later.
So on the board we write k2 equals 4204 angstrom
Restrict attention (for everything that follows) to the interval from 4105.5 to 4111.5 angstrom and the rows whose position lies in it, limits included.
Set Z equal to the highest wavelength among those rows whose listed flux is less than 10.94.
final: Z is 4111 angstrom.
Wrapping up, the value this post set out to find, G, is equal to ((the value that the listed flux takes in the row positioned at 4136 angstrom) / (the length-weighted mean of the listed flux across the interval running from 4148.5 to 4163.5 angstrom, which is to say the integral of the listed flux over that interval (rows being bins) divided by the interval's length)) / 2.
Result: 0.50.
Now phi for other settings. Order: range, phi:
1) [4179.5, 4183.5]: 11.0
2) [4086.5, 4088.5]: 11.4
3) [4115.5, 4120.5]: 10.7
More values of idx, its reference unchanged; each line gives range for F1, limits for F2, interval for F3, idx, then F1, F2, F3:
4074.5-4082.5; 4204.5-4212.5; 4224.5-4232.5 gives 1.1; 5.6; 4.5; 0.07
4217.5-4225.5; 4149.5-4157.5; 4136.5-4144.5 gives 3.1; 6.5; 3.5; 0.01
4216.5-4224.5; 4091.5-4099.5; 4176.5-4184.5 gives 1.4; 7.8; 6.4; 0.05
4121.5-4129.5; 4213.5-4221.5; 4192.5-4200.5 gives -7.2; 2.1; 9.1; 0.12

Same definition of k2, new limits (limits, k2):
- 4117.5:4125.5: 4125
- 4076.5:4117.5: 4117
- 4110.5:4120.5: 4120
